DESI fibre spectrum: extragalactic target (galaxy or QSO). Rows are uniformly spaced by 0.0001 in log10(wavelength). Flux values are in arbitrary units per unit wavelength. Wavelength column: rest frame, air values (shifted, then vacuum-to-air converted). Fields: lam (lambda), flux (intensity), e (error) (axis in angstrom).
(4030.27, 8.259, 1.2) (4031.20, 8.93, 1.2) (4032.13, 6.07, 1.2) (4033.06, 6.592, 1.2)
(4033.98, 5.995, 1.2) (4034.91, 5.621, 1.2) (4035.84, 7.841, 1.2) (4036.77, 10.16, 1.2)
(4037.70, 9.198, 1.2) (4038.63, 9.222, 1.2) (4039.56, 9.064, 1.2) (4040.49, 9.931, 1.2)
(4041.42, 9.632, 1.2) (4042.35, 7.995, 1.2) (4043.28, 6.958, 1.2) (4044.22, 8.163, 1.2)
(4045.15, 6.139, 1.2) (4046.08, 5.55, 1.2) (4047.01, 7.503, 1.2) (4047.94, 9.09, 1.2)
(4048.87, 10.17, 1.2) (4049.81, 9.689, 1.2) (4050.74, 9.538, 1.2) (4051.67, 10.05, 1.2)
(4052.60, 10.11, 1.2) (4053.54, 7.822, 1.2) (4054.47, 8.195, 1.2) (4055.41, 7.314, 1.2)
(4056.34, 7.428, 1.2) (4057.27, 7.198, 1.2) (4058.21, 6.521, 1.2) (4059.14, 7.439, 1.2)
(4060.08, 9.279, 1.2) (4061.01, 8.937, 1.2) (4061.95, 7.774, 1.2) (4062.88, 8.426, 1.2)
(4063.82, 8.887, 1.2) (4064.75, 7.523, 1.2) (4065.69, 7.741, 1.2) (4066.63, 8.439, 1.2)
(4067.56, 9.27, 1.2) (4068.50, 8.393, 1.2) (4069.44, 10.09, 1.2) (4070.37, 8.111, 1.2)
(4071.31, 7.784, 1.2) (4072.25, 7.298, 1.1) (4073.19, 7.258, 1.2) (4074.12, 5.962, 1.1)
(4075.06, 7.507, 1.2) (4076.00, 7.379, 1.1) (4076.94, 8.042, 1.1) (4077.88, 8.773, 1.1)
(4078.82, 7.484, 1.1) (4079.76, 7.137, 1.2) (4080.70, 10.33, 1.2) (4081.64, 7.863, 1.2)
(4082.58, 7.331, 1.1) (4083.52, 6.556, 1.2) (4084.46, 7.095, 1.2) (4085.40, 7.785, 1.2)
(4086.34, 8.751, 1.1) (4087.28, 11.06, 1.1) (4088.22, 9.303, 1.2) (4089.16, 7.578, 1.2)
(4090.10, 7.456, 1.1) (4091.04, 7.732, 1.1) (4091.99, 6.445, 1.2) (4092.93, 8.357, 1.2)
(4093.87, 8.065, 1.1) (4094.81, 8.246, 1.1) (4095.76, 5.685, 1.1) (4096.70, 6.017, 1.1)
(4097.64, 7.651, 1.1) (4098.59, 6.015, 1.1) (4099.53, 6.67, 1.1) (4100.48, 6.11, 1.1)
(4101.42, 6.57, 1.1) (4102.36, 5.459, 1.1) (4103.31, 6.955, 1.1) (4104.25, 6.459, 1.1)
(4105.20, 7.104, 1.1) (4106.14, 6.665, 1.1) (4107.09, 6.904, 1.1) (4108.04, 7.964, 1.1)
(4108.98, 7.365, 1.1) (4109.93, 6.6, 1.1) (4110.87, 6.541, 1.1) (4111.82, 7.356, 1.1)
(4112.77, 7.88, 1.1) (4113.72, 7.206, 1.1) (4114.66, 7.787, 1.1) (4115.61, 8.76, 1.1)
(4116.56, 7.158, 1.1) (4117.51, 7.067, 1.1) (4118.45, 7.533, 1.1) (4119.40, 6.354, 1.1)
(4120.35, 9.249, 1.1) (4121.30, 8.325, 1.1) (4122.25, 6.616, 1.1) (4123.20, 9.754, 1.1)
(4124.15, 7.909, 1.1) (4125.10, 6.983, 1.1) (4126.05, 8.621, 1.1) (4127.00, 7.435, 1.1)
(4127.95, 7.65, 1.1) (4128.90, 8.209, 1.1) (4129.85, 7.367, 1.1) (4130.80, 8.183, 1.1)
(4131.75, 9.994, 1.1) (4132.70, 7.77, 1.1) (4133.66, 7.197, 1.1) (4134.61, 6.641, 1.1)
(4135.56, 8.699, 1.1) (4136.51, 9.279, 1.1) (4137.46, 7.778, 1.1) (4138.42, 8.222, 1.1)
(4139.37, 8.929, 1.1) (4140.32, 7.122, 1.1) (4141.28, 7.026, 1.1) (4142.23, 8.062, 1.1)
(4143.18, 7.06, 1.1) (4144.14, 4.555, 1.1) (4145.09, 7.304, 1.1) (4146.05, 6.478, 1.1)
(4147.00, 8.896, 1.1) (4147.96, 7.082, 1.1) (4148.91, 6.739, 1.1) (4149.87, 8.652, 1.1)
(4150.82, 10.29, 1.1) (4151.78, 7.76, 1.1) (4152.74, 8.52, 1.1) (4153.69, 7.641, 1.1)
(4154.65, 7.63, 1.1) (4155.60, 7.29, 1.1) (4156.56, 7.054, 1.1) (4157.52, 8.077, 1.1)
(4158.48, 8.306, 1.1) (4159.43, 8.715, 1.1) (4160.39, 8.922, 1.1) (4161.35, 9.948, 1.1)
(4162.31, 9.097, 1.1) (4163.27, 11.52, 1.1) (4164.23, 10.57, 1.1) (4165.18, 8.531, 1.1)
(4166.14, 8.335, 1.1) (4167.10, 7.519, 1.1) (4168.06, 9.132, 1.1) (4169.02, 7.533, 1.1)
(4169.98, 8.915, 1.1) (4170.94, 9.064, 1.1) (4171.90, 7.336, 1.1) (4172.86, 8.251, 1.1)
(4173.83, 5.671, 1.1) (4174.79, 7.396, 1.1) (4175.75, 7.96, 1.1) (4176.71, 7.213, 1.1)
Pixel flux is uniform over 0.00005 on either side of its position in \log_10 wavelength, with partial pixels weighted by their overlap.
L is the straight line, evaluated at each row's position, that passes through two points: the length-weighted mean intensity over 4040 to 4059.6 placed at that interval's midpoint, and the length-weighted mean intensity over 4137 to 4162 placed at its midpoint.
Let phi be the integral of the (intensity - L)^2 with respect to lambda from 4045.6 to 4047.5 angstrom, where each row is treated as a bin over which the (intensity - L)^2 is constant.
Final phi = 7.2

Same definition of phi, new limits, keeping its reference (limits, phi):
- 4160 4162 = 5.7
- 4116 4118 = 1.5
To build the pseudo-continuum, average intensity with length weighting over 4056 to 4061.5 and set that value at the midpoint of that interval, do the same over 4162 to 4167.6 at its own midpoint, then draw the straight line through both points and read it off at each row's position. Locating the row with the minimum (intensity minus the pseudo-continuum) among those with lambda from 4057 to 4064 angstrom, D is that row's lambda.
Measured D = 4058.21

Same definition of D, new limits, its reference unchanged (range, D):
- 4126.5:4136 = 4134.61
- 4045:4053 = 4046.08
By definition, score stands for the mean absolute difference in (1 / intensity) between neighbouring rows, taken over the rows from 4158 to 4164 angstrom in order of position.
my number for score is 0.010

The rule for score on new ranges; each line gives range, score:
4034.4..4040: 0.018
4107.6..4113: 0.011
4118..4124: 0.033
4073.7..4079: 0.016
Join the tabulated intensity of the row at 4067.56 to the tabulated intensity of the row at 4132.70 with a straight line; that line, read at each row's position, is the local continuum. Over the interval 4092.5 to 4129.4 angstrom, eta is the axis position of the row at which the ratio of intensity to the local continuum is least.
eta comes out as 4102.36 angstrom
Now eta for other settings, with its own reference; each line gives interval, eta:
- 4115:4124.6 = 4119.40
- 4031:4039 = 4034.91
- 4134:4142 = 4134.61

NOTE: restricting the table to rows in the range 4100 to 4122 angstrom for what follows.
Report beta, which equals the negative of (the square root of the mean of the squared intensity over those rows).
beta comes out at -7.24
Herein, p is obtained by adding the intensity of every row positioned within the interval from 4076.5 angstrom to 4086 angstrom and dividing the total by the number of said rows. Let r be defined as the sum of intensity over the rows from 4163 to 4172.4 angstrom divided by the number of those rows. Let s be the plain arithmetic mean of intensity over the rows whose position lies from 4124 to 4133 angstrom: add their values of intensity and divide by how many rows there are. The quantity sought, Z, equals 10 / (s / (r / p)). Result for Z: 1.41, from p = 7.8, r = 8.8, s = 8.01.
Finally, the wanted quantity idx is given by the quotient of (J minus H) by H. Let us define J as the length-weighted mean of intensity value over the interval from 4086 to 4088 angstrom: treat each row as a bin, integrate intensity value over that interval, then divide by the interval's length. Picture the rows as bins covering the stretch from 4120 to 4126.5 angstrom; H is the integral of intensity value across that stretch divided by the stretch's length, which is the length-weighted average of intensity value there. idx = 0.21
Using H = 8.2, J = 9.9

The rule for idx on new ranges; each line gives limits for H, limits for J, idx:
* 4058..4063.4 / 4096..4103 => -0.22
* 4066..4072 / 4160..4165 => 0.16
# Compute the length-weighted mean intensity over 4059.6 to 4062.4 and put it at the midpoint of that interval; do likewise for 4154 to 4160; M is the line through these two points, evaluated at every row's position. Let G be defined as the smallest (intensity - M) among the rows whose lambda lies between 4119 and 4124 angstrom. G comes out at -1.81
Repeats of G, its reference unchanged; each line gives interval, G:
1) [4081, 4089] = -1.91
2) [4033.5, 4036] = -3.24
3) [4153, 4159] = -0.81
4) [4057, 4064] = -2.15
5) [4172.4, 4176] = -2.05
